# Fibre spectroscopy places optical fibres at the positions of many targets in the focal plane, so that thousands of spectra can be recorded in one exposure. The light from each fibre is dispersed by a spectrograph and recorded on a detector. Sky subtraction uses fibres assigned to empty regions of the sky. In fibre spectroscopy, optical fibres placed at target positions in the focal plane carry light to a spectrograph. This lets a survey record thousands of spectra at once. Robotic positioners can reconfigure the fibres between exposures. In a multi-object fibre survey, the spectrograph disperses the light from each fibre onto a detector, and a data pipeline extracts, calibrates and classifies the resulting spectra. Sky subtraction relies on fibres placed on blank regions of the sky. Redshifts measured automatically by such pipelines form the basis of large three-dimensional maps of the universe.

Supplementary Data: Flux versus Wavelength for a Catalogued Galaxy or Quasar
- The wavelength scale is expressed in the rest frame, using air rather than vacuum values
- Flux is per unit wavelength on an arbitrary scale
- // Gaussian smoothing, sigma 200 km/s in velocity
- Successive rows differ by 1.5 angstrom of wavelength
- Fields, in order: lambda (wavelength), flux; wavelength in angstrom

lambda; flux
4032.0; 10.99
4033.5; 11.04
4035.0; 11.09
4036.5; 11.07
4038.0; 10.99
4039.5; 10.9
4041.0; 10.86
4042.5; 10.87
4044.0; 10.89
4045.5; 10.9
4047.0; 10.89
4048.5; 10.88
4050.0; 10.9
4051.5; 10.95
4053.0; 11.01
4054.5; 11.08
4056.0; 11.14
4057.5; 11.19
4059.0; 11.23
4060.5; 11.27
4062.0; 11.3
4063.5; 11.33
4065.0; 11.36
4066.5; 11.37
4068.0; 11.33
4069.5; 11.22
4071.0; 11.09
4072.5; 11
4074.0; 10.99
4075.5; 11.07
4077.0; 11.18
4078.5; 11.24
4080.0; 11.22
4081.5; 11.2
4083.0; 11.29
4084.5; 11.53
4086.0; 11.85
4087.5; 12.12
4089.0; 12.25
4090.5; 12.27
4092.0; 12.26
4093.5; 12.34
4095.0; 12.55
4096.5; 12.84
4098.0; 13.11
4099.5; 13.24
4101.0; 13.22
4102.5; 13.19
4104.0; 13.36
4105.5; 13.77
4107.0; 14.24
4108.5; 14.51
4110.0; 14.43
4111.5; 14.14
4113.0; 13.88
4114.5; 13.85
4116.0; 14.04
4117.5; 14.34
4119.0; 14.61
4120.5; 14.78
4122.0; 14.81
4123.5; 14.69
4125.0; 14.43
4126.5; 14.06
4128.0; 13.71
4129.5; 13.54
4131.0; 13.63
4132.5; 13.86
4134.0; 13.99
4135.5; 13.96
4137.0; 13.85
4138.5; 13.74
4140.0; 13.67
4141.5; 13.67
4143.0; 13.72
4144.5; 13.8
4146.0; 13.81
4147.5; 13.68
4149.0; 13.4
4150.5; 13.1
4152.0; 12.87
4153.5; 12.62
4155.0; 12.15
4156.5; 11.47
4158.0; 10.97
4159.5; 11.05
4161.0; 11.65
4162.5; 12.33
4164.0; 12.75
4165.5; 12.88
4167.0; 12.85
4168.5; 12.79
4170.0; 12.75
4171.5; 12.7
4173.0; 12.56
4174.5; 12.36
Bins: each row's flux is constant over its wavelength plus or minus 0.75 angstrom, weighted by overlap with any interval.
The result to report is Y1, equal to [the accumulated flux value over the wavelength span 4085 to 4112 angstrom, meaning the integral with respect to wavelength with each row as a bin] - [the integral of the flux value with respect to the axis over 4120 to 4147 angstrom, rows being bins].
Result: -24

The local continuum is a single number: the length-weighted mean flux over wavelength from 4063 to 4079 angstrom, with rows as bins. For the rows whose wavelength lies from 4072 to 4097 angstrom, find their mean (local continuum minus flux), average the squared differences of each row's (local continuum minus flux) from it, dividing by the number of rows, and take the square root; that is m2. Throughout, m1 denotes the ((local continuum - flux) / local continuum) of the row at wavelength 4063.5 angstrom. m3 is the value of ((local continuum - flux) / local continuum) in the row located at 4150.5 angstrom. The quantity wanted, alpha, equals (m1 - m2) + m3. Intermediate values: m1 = -0.01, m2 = 0.6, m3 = -0.17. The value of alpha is -0.78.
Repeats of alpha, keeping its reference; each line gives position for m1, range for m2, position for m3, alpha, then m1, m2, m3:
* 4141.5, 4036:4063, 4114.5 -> -0.60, -0.22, 0.1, -0.24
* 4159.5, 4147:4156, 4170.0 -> -0.63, 0.01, 0.5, -0.14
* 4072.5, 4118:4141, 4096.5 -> -0.56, 0.02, 0.4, -0.15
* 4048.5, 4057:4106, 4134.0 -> -1.06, 0.03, 0.8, -0.25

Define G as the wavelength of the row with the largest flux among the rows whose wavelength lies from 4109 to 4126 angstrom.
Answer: 4122.0 angstrom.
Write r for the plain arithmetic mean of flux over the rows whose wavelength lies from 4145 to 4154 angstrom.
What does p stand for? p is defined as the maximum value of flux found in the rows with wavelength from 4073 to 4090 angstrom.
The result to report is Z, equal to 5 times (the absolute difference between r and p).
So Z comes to 5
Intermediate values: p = 12.25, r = 13.2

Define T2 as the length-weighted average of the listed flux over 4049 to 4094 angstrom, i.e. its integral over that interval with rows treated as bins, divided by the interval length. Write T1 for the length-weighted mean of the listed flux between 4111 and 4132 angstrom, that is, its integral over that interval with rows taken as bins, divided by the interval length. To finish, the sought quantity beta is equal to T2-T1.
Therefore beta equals -2.8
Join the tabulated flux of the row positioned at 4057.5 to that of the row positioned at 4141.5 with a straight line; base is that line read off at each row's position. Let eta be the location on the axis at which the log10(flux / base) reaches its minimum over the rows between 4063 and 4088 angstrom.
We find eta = 4074.0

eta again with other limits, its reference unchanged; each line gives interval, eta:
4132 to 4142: 4141.5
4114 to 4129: 4128.0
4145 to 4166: 4158.0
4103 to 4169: 4158.0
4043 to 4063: 4050.0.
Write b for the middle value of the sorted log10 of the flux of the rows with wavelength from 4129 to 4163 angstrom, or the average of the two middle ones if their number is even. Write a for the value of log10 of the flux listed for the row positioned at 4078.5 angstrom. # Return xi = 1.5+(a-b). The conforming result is 1.42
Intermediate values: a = 1.05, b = 1.13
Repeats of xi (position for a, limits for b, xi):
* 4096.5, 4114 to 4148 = 1.47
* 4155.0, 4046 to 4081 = 1.54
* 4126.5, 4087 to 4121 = 1.52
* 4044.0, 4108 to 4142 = 1.39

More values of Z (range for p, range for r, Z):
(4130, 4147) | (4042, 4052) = 15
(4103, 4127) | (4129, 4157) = 7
